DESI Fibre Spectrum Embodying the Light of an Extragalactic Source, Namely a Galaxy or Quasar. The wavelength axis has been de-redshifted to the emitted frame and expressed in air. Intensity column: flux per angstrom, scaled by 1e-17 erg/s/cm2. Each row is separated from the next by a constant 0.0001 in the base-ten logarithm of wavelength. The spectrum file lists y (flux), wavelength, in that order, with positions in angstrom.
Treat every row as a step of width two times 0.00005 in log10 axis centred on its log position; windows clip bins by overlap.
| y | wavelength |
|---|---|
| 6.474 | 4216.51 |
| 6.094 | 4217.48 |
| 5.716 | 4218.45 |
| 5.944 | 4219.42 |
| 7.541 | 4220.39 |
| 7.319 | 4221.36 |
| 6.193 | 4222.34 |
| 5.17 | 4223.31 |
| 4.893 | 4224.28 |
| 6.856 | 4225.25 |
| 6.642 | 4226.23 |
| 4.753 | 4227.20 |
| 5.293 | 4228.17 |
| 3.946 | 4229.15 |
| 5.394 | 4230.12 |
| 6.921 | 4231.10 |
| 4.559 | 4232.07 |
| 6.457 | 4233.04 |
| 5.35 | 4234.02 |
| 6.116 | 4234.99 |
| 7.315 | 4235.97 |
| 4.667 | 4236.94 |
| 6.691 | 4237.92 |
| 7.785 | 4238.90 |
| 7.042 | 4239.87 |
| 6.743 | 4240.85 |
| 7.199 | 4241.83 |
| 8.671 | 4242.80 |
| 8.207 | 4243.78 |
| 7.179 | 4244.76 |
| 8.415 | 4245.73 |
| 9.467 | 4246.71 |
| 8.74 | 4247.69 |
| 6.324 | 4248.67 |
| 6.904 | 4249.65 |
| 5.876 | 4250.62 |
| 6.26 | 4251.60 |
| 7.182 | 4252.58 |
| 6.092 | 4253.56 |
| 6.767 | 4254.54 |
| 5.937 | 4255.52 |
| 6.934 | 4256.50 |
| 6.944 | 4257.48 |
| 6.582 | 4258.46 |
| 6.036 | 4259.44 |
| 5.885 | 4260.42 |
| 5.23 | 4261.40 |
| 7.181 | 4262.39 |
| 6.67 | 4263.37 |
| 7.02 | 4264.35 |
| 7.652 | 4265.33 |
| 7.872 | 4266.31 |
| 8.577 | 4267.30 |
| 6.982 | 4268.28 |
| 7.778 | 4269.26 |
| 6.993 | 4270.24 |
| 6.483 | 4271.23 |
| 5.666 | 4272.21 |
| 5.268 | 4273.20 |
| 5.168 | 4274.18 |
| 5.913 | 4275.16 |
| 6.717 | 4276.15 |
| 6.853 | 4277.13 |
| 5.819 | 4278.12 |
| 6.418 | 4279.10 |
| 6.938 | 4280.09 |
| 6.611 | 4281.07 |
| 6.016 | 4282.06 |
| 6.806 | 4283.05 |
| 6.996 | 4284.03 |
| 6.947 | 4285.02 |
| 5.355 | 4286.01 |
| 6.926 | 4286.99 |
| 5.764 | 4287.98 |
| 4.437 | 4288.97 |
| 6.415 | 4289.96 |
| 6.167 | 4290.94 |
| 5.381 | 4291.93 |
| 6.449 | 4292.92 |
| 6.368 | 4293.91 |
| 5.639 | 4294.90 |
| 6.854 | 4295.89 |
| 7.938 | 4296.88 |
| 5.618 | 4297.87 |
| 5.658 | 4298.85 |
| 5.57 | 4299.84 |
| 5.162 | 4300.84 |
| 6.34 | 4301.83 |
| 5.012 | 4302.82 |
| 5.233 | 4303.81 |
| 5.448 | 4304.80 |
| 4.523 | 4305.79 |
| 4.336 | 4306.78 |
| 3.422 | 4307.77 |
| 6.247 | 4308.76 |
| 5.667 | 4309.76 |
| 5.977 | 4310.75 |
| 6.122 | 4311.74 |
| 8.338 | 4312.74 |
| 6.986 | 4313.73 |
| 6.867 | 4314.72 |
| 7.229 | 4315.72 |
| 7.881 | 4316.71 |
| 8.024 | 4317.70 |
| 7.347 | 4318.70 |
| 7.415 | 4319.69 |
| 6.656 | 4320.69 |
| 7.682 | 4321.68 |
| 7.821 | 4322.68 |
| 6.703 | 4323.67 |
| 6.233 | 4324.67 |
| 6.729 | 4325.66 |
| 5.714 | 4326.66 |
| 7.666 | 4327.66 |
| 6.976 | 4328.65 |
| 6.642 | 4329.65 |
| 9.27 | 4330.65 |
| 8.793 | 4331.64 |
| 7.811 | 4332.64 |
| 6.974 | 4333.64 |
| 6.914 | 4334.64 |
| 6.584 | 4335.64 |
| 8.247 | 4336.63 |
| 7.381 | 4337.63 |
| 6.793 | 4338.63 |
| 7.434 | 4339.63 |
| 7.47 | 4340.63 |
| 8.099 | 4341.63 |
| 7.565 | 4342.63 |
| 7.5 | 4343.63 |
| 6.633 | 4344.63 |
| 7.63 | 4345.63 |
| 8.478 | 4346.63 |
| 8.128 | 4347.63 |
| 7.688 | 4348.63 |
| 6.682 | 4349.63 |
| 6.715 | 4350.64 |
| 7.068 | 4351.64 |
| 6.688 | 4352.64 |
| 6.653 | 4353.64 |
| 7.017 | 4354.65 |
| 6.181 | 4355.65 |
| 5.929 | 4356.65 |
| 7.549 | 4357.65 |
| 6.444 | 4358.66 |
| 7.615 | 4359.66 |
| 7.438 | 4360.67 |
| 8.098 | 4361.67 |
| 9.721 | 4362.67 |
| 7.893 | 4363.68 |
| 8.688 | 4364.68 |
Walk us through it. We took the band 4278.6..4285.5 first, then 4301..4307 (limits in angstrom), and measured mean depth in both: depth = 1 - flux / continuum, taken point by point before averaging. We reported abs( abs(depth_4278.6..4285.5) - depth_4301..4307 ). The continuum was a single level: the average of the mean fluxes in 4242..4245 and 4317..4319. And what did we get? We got 0.19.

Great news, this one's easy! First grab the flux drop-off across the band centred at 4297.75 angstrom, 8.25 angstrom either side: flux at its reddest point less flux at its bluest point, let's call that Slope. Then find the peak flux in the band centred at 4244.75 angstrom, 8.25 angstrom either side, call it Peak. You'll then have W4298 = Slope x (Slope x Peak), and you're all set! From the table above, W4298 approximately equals 34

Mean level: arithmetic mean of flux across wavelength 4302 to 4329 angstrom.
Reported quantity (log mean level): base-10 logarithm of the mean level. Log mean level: 0.810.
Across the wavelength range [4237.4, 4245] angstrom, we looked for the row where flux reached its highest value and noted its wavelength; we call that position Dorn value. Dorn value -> 4242.80 angstrom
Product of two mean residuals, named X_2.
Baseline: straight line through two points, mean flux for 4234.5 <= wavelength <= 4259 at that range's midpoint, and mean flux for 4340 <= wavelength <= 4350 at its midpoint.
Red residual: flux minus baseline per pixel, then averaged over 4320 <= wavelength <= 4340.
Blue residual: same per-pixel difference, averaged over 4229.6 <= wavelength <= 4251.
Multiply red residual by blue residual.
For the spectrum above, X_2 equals 0.02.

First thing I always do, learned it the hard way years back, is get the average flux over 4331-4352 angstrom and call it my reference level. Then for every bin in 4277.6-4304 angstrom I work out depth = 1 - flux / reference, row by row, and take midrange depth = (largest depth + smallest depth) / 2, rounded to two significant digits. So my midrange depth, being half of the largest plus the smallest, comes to 0.17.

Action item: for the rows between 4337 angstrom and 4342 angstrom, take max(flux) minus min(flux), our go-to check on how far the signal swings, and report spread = 1.31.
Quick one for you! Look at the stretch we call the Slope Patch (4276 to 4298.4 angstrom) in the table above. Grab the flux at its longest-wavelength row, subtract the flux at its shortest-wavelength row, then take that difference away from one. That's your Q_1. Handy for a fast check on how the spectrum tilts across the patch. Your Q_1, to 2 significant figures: 2.1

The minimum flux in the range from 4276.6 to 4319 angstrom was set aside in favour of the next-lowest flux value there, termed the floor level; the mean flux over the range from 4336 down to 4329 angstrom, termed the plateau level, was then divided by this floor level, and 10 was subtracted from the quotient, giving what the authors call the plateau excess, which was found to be -8.25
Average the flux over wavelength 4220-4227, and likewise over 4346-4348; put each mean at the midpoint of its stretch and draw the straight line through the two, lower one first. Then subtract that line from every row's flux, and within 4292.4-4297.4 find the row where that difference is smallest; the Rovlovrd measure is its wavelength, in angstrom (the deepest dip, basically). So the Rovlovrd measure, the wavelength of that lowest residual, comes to 4294.90 angstrom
